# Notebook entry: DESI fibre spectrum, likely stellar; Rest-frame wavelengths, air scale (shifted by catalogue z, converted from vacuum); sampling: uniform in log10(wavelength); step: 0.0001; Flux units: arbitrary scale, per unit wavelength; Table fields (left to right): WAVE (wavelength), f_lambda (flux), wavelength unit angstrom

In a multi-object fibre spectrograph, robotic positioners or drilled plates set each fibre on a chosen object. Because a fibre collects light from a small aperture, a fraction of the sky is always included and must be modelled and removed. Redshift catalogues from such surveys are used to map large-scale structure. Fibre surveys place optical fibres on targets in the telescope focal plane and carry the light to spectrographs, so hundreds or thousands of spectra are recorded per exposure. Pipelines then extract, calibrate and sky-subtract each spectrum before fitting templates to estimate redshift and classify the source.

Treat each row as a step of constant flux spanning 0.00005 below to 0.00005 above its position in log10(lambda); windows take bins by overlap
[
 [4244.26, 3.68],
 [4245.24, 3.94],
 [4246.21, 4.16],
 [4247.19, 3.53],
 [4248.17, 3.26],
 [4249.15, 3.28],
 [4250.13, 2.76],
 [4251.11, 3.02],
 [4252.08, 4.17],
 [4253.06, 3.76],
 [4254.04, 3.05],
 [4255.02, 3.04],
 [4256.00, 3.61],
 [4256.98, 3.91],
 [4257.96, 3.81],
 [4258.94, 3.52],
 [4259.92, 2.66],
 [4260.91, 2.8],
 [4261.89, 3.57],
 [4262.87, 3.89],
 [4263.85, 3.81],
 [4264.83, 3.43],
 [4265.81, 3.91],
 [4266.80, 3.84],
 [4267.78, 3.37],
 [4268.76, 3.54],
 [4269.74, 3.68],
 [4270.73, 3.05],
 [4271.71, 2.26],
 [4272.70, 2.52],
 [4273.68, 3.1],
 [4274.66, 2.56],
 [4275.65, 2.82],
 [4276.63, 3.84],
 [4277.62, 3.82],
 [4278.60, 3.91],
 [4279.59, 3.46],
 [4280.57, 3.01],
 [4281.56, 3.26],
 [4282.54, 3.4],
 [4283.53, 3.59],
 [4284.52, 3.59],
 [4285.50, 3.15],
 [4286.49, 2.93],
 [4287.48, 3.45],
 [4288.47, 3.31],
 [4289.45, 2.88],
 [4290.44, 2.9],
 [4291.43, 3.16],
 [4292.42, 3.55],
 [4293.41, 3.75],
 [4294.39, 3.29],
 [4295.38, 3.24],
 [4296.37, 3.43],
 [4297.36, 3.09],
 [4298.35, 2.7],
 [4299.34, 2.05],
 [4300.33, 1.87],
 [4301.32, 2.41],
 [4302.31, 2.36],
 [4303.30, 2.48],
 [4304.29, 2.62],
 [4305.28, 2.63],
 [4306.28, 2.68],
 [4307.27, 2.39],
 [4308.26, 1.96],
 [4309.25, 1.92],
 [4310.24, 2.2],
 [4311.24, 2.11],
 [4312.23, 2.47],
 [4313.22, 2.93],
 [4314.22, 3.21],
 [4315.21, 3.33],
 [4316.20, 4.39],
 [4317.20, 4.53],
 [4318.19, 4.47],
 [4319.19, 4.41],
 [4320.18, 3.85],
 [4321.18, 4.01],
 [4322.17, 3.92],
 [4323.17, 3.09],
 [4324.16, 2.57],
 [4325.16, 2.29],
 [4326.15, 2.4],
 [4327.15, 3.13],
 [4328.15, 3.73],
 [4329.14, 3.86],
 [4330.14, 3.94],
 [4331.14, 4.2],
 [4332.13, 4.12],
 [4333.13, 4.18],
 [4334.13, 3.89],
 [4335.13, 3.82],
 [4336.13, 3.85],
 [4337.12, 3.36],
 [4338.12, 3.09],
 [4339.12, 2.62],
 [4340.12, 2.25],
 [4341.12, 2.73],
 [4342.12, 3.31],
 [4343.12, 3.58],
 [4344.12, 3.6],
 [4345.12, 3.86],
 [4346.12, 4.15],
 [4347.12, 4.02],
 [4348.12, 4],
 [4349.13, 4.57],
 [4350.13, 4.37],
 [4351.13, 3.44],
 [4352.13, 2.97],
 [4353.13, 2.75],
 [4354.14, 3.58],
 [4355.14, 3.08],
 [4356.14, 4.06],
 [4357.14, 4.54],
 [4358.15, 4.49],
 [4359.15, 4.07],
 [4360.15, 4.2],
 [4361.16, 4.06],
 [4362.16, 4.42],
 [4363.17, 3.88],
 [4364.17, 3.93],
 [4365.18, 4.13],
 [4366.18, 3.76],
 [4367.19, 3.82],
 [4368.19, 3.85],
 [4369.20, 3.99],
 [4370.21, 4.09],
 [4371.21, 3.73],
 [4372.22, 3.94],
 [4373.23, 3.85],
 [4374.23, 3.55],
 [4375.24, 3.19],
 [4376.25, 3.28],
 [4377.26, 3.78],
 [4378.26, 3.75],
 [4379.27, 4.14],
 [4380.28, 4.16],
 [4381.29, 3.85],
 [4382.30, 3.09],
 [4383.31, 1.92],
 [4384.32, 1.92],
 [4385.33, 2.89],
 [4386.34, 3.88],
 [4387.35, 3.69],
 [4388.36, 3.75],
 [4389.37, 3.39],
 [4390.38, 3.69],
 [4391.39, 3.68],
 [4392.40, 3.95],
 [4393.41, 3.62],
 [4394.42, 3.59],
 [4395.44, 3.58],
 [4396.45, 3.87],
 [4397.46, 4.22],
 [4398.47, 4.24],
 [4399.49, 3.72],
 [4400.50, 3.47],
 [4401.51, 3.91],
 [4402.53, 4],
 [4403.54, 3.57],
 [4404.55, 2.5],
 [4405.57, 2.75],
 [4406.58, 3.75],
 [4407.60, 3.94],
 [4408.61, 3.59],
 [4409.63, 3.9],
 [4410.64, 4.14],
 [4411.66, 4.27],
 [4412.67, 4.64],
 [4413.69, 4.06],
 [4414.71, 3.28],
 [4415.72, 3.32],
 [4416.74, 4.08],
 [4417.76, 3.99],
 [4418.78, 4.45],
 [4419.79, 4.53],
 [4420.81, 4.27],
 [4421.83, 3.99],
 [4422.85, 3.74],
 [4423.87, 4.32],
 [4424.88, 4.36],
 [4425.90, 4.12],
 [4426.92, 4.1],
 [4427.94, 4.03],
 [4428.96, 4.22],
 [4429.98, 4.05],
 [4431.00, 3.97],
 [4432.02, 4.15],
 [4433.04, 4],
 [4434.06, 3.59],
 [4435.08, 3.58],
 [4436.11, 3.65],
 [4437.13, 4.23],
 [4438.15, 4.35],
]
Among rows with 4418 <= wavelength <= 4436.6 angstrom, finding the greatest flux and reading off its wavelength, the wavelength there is 4419.79 angstrom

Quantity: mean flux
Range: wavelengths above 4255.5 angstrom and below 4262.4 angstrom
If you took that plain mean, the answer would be 3.4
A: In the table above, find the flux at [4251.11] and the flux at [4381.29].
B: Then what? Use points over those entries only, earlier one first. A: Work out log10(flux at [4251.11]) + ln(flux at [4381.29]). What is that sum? 1.83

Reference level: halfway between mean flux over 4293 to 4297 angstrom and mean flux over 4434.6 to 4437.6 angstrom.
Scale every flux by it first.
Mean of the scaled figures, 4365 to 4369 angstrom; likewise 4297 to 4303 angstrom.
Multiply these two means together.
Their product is 0.71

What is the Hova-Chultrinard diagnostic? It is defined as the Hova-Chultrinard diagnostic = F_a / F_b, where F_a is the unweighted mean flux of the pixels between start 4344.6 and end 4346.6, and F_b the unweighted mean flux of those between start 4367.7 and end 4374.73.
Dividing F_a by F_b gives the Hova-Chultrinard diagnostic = 1.0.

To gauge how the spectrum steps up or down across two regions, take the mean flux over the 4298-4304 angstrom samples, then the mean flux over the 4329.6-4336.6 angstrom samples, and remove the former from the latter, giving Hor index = 1.7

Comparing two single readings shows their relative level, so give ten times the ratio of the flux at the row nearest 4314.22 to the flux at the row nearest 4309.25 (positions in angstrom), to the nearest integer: 17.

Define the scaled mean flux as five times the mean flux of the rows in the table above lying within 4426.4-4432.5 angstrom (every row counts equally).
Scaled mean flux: 20.4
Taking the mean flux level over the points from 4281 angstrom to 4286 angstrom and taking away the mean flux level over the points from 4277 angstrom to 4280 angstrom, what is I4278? -0.3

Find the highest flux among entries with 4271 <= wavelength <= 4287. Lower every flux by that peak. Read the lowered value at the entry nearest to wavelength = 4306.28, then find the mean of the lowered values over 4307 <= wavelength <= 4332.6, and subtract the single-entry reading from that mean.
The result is 0.61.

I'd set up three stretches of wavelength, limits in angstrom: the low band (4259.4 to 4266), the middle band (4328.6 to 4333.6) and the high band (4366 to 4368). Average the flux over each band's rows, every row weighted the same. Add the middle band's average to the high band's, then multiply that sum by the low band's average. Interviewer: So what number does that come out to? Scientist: 27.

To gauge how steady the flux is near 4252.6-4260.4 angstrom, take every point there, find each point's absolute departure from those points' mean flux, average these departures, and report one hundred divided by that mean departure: 265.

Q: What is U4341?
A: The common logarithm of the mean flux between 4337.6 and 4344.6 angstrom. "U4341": 0.481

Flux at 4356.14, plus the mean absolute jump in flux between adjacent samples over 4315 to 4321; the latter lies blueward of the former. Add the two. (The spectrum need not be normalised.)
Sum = 4.4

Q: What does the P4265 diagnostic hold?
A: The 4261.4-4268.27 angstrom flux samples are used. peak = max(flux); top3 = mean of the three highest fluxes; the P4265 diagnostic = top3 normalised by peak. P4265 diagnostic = 0.992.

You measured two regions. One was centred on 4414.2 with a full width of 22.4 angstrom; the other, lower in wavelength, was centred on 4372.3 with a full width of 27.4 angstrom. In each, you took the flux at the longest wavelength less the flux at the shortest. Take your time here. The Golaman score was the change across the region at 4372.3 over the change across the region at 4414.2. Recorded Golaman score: -1.5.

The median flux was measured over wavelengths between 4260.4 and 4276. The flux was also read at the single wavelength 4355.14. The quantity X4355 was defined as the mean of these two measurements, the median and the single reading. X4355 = 3.24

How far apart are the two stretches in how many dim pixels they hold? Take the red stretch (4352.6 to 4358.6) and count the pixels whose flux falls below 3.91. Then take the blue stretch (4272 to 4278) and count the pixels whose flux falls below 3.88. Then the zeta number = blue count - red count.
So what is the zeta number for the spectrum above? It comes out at 3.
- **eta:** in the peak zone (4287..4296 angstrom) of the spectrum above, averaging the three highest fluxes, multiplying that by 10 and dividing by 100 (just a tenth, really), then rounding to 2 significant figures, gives 0.36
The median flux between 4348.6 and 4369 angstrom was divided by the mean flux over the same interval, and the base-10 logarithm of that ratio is 0.011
